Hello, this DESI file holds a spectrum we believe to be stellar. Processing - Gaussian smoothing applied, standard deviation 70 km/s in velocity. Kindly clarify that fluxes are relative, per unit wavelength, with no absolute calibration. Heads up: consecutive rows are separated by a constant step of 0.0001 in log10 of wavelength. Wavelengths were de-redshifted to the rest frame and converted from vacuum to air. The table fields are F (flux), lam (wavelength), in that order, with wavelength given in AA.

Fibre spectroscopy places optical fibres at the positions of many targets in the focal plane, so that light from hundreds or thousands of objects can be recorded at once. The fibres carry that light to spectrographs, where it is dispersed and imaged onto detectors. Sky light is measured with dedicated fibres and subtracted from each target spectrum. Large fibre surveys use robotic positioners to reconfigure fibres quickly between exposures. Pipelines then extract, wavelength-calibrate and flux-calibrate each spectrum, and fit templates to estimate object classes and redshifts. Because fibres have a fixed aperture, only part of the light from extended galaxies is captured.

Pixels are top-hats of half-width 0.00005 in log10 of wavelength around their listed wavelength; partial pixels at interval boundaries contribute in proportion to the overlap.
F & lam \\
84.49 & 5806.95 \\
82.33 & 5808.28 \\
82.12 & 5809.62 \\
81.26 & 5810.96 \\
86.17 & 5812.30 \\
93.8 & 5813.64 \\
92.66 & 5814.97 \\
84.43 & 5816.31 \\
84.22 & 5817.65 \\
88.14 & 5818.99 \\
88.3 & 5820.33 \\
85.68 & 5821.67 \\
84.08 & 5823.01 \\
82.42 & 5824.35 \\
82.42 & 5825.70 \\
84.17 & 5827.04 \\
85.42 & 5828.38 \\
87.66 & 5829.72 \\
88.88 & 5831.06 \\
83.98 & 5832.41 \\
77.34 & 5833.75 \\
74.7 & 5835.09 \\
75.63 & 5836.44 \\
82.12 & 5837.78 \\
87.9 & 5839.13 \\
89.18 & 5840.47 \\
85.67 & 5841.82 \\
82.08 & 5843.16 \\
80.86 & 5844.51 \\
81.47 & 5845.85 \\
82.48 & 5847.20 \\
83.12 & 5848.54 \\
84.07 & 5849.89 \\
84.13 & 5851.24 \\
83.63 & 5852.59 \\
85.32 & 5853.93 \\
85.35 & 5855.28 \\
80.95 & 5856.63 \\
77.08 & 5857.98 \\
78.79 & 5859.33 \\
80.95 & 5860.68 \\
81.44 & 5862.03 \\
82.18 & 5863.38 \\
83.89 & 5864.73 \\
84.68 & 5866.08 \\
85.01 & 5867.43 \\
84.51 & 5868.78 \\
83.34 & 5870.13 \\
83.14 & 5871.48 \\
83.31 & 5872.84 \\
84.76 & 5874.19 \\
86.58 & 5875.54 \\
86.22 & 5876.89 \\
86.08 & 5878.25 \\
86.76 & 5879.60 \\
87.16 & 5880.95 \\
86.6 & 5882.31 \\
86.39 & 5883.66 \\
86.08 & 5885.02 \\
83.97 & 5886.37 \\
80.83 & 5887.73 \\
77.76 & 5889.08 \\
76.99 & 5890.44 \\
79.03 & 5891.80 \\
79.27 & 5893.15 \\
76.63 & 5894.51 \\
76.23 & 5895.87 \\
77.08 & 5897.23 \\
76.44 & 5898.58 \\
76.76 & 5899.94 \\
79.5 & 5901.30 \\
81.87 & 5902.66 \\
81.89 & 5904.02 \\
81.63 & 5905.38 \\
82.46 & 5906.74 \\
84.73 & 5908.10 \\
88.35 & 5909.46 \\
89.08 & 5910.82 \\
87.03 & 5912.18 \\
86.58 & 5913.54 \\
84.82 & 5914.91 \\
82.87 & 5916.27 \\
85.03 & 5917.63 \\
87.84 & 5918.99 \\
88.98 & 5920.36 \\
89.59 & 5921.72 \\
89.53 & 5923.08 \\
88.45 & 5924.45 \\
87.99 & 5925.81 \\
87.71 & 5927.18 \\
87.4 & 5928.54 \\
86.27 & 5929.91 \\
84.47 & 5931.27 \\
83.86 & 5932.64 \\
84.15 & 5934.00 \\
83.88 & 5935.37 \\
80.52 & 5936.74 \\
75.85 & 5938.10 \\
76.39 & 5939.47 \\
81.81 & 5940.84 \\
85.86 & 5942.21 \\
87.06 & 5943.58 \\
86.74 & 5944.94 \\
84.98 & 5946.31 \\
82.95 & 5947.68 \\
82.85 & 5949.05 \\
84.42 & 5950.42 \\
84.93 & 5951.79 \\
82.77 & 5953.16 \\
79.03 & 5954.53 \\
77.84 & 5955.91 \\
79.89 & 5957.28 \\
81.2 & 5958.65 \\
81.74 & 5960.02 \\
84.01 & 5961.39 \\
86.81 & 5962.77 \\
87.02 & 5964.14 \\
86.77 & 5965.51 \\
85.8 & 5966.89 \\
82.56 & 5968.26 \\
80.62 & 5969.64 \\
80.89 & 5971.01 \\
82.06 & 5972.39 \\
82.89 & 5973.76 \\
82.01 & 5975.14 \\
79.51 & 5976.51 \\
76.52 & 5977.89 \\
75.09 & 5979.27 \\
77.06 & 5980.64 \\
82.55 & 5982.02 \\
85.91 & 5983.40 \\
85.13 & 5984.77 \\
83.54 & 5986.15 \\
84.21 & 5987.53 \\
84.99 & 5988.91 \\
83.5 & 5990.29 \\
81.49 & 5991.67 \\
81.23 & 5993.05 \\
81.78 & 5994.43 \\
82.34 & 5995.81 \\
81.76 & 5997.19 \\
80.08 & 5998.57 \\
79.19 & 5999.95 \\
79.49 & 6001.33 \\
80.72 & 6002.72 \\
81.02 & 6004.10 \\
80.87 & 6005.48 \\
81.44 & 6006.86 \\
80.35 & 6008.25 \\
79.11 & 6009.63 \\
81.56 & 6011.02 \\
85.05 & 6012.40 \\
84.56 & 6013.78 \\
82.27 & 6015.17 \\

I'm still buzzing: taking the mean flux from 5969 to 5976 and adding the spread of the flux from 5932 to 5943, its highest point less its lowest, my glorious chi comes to 91.7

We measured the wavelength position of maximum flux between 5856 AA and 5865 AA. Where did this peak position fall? 5864.73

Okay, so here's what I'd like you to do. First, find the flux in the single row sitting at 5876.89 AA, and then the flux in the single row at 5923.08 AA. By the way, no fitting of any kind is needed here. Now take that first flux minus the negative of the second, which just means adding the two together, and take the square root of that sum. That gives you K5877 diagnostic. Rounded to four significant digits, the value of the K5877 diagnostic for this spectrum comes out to 13.26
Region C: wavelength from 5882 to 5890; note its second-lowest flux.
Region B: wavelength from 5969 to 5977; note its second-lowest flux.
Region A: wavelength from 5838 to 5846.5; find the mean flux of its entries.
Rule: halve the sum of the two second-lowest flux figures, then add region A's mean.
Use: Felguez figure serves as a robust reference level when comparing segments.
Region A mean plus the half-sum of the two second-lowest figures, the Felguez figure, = 165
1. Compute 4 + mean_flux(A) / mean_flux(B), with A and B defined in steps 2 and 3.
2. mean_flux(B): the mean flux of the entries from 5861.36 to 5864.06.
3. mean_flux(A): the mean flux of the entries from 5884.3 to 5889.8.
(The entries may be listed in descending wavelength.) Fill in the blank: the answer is 5.004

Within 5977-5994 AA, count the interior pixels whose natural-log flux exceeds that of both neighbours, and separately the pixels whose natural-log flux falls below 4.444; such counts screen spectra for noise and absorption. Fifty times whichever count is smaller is 100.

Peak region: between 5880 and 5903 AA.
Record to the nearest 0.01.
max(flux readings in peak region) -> 87.16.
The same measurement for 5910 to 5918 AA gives 89.08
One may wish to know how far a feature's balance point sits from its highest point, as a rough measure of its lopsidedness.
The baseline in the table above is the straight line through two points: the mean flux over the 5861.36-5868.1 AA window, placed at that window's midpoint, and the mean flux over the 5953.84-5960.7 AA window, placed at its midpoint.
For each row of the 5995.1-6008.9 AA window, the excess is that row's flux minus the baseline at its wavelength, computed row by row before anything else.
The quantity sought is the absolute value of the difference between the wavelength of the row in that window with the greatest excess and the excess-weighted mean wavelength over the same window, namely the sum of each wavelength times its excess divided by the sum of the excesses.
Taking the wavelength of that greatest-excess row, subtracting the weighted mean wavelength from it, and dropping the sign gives 6.2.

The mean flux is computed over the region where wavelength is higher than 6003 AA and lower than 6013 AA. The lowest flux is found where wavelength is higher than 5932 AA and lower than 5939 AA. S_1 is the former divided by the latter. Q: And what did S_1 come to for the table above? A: 1.07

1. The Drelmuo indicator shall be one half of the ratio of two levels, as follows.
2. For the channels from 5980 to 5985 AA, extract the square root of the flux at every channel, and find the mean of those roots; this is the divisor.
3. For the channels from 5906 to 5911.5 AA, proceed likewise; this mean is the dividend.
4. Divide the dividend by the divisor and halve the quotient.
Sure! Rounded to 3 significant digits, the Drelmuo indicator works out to 0.511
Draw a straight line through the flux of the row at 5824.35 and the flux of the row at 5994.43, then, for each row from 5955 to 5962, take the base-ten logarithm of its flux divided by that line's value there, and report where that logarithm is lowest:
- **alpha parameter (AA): 5955.91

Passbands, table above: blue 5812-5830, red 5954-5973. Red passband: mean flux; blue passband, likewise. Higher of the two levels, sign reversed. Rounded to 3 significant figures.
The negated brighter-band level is -86.4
